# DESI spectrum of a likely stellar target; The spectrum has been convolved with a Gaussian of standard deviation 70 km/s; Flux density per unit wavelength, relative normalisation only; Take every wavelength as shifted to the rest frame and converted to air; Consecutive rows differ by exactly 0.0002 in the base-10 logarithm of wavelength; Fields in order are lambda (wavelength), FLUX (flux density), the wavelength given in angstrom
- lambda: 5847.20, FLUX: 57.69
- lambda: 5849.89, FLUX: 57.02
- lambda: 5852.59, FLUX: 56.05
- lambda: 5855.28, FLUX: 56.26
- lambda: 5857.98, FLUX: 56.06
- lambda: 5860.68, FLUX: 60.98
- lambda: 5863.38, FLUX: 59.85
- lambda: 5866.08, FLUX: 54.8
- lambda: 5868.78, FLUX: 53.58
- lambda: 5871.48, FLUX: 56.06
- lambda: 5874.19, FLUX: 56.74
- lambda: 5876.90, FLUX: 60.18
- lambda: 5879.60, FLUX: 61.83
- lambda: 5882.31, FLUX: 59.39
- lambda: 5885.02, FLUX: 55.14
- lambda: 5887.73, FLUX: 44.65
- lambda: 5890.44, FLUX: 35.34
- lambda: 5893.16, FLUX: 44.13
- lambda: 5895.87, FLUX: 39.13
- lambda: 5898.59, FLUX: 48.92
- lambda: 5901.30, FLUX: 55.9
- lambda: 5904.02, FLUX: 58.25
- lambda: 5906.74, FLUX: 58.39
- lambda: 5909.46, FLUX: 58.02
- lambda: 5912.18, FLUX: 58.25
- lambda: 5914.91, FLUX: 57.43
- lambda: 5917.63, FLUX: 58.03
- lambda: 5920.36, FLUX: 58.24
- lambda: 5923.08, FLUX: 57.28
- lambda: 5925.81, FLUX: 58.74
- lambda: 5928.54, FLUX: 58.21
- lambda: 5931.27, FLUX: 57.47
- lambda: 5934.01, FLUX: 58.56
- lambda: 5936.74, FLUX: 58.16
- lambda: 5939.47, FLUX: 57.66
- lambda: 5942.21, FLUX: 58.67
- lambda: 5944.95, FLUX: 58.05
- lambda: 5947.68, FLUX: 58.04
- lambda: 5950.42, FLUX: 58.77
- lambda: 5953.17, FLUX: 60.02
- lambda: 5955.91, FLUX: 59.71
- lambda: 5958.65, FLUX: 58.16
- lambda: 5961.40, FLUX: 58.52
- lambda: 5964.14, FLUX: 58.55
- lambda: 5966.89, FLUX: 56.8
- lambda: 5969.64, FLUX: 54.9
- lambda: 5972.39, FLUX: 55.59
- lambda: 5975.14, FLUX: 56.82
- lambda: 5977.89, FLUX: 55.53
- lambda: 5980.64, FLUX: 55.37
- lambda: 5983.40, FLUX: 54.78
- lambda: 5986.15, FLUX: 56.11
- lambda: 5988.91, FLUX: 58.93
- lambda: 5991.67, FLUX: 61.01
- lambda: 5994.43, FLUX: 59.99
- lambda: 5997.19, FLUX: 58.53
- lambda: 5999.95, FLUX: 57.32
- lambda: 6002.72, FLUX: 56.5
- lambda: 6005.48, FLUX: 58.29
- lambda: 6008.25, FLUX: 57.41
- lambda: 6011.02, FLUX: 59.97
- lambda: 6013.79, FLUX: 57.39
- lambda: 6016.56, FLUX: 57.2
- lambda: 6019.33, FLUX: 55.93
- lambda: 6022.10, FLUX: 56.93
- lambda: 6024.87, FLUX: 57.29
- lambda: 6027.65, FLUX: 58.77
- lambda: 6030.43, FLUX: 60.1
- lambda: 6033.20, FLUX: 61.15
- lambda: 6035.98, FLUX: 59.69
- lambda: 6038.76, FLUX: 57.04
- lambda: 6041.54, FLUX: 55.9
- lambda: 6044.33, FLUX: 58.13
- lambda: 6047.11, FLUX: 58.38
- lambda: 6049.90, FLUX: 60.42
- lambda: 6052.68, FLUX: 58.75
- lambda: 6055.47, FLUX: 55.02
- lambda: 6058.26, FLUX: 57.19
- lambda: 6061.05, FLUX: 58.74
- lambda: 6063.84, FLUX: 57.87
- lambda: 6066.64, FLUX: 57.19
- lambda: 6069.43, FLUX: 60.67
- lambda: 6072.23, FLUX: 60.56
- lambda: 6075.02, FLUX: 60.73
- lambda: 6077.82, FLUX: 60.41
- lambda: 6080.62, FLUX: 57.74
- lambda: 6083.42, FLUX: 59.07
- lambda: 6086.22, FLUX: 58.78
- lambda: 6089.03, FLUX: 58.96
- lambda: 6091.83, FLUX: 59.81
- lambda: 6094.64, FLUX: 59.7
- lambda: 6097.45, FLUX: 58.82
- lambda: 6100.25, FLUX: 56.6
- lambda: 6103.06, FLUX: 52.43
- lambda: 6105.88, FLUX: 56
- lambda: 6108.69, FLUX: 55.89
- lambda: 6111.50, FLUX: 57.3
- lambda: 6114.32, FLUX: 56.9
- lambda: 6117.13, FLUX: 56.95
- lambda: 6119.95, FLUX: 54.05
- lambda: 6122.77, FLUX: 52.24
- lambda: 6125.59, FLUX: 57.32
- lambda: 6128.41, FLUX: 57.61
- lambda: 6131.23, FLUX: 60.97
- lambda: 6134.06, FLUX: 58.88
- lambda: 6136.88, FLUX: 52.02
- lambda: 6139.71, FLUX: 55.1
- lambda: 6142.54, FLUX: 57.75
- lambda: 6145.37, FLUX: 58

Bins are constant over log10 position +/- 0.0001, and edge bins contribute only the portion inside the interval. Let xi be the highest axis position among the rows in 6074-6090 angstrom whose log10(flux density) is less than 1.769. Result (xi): 6080.62 angstrom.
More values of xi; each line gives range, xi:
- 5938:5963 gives 5961.40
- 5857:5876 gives 5874.19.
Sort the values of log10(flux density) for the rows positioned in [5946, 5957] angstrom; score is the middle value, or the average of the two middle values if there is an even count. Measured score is 1.773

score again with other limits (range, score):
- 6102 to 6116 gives 1.748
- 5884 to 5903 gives 1.650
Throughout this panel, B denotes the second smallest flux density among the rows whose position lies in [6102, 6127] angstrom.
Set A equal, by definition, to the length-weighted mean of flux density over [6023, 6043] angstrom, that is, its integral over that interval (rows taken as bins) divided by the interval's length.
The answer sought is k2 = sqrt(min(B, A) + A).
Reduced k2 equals 10.5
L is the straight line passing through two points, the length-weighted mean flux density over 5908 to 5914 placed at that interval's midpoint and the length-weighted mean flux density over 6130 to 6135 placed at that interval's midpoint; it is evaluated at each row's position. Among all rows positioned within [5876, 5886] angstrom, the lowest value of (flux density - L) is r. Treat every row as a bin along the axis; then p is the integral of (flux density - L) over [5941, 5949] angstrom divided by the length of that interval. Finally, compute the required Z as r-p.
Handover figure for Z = -2.6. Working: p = -0.1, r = -2.7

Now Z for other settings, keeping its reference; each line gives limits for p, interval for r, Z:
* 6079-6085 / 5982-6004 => -2.9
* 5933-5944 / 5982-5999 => -3.8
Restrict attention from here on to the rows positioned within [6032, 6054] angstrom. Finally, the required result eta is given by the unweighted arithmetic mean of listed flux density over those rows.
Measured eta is 58.7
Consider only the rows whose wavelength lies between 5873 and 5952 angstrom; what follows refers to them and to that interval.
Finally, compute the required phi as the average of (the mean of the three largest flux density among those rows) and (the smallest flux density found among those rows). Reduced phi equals 47.9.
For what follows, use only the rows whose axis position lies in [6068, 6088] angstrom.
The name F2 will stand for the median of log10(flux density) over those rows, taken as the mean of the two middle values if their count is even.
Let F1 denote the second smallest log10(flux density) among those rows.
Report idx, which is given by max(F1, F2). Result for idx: 1.781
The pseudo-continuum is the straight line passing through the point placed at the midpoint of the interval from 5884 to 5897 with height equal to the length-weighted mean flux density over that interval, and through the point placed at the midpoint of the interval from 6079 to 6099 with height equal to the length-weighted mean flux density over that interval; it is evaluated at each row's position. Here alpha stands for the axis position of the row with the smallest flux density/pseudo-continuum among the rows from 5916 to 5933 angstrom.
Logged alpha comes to 5931.27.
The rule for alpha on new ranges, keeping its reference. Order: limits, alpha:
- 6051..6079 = 6055.47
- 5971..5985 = 5983.40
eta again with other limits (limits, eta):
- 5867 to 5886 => 57.6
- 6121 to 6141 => 56.3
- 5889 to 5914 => 50.7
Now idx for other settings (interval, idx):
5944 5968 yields 1.767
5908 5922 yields 1.764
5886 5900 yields 1.645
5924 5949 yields 1.765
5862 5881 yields 1.754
